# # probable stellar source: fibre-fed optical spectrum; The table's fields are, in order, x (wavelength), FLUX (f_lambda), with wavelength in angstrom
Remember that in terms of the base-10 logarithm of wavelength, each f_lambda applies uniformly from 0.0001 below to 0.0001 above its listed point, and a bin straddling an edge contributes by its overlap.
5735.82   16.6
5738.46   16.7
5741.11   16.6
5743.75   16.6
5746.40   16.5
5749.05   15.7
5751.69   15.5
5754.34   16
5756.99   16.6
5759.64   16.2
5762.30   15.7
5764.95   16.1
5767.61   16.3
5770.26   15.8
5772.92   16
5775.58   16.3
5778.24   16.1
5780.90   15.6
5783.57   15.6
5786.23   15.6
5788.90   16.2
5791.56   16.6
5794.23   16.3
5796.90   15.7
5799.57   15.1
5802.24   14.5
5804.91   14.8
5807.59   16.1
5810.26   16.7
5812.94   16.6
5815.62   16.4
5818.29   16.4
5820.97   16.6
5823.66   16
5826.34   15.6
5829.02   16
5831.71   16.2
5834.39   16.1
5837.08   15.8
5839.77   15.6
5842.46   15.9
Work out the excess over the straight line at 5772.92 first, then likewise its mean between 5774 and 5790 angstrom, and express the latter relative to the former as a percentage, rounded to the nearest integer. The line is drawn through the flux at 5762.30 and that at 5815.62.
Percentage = -38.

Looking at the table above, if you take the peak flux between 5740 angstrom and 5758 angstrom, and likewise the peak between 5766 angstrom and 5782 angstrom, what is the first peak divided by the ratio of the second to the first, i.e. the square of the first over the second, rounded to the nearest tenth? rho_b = 16.9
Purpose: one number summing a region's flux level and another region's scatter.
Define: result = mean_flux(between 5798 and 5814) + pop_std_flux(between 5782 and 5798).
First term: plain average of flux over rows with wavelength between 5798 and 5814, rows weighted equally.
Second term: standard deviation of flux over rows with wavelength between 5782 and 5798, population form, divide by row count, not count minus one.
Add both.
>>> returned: 16.0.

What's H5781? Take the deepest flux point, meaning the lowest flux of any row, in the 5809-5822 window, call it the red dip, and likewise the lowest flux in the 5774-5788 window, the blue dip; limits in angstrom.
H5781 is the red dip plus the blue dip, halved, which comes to 16.0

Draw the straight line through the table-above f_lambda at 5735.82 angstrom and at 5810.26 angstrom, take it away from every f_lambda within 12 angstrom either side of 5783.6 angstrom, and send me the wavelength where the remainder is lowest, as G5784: 5786.23 angstrom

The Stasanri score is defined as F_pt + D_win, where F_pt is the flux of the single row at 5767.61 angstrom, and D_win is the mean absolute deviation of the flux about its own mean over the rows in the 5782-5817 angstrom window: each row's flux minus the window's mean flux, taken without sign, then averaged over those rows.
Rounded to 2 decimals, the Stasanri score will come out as 16.90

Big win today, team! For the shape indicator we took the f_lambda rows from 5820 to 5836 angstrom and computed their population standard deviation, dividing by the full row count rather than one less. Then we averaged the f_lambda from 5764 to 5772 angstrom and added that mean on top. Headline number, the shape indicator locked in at 16.36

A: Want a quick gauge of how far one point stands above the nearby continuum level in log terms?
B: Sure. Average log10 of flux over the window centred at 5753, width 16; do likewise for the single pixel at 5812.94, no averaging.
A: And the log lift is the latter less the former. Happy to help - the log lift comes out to 0.014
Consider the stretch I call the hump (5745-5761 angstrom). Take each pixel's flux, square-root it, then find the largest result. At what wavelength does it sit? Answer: 5756.99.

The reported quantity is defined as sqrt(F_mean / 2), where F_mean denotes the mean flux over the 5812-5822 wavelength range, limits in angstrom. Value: 2.87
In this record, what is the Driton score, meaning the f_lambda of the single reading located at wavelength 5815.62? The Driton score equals 16.4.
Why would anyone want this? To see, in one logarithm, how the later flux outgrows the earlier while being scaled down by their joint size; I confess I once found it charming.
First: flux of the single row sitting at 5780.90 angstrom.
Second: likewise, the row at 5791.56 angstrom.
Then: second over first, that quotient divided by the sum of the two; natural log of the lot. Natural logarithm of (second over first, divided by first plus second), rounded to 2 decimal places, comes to -3.41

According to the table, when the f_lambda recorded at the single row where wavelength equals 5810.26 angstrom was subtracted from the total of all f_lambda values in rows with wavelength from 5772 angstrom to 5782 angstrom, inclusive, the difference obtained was 47.3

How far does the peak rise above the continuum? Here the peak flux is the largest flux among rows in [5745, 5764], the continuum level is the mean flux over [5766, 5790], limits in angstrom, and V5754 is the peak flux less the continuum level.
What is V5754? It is 0.66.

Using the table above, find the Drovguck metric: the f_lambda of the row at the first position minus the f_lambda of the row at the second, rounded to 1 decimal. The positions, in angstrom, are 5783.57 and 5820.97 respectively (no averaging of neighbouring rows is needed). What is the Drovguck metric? -1.0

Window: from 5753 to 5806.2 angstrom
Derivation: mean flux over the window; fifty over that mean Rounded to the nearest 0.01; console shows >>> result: 3.15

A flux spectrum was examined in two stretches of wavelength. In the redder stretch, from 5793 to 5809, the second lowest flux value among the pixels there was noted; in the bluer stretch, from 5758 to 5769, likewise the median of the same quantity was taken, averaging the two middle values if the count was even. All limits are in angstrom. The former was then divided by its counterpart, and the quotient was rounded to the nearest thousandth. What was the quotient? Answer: 0.916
